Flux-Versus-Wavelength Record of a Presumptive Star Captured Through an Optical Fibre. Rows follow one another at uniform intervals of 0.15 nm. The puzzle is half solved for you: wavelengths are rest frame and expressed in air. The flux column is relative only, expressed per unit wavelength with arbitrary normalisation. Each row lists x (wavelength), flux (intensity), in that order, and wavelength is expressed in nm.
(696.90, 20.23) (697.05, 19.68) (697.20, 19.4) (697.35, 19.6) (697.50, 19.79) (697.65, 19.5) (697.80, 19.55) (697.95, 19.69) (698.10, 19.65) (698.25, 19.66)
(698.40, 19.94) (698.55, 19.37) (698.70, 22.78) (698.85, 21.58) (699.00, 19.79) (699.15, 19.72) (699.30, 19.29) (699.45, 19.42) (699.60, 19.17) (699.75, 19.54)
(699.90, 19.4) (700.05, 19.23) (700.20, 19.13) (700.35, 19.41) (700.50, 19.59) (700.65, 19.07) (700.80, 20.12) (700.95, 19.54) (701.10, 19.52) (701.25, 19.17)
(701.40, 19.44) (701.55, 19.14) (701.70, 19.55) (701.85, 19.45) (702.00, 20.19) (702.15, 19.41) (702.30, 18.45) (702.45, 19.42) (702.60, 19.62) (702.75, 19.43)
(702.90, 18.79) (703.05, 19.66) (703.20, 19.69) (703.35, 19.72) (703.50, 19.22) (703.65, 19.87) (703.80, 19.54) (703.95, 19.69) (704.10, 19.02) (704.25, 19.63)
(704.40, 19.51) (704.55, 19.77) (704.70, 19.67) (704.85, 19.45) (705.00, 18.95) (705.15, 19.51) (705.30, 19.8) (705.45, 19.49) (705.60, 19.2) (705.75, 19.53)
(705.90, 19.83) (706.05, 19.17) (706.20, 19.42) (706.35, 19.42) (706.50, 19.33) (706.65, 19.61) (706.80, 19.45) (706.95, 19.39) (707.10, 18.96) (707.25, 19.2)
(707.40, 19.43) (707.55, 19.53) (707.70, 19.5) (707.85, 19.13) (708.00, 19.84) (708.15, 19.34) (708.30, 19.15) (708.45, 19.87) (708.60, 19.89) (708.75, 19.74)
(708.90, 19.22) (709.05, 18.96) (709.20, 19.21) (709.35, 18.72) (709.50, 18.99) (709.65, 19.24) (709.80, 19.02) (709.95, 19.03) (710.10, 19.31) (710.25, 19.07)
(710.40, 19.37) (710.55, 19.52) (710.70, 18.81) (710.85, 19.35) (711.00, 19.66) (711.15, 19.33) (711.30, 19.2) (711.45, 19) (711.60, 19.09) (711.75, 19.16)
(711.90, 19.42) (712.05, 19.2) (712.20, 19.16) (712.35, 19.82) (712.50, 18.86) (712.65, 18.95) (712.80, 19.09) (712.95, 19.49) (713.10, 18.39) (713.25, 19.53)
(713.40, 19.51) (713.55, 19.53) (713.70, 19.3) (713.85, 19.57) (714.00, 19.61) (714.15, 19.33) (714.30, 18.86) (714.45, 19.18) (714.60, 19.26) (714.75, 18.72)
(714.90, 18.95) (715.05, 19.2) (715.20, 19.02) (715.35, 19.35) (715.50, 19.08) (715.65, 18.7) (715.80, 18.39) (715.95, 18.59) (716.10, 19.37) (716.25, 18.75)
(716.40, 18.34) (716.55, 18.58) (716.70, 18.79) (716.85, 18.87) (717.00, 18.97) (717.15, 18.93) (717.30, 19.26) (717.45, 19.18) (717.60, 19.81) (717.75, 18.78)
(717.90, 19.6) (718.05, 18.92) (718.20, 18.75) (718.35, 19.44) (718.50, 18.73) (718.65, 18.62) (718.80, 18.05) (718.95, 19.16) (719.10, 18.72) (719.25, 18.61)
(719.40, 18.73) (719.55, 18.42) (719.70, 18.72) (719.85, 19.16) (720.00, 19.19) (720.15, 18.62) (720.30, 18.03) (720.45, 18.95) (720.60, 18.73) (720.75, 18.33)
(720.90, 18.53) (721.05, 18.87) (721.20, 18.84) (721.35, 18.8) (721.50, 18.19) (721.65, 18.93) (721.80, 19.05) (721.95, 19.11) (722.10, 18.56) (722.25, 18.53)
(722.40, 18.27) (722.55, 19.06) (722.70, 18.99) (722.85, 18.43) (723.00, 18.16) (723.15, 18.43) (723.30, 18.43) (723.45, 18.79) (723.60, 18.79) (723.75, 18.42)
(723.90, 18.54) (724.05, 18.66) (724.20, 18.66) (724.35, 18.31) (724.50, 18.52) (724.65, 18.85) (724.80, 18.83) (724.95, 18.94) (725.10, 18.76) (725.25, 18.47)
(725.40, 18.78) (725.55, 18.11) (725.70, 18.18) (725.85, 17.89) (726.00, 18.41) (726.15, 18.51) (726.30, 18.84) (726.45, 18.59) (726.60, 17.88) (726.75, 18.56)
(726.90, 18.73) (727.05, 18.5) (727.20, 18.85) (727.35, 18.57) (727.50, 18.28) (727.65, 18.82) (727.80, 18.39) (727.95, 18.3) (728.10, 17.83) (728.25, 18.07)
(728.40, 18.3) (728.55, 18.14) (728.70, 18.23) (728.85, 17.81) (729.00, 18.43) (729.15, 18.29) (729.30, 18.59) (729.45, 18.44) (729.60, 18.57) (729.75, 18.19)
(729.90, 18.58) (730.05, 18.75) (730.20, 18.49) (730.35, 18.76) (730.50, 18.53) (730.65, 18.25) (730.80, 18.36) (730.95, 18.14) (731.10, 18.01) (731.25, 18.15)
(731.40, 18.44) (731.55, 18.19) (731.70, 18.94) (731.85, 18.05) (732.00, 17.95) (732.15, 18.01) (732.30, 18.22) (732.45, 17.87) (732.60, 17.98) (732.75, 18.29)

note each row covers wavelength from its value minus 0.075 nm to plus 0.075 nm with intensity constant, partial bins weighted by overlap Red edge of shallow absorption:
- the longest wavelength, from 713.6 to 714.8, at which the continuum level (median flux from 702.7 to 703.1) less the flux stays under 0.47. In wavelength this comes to 714.60 nm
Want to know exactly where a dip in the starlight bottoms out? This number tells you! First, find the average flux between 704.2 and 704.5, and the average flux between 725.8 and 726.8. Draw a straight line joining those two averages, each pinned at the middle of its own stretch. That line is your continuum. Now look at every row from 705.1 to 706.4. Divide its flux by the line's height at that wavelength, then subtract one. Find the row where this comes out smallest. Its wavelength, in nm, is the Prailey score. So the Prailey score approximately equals 706.05 nm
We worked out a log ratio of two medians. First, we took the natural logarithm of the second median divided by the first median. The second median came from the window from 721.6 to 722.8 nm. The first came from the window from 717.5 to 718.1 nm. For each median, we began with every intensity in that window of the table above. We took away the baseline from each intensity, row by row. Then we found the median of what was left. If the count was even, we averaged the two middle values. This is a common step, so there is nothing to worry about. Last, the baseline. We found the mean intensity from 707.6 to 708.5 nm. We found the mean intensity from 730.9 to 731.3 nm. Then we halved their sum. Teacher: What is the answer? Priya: -1.0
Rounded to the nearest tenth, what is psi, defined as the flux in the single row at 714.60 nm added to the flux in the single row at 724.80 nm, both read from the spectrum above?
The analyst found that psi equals 38.1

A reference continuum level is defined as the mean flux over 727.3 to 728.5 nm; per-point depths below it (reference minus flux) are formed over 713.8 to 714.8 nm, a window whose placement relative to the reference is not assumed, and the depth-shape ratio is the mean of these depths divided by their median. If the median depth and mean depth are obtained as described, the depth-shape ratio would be 0.96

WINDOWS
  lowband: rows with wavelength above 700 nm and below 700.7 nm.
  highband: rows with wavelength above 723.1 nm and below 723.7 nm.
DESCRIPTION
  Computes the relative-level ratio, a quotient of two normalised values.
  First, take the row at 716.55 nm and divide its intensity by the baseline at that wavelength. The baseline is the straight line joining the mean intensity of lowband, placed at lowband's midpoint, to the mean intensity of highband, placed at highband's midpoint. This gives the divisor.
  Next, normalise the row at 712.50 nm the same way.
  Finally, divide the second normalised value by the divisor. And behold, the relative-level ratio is 1.009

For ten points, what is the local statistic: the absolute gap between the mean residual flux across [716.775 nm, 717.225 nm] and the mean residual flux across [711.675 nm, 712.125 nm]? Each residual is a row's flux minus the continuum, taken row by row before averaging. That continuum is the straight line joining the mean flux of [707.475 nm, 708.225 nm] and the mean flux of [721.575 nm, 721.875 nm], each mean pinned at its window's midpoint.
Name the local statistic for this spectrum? 0.16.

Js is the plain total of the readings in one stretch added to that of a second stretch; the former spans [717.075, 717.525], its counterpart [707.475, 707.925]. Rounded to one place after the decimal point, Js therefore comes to 115.5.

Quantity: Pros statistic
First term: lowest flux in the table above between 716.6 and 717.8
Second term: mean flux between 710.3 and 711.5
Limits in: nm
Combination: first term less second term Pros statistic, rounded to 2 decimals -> -0.50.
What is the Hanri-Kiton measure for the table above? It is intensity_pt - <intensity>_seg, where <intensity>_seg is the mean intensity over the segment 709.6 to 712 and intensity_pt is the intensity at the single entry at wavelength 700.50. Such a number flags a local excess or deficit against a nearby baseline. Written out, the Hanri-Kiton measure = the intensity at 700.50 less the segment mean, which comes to 0.4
